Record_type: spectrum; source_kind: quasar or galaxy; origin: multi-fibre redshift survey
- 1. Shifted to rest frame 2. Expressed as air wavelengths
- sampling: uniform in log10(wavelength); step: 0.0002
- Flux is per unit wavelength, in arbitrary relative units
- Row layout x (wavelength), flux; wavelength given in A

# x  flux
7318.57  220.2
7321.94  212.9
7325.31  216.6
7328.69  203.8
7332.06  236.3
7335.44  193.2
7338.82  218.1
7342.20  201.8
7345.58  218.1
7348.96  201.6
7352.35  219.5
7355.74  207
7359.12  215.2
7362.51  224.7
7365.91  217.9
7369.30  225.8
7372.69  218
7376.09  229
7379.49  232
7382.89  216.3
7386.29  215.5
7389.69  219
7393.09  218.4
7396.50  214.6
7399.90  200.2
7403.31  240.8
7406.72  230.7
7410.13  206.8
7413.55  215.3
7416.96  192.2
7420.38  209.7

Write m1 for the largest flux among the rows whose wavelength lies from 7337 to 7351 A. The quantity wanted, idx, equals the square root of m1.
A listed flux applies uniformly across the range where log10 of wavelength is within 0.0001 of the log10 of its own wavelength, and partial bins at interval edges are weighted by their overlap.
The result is 14.8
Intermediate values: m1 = 218.1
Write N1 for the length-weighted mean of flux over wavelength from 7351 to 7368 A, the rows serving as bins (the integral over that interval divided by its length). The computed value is 217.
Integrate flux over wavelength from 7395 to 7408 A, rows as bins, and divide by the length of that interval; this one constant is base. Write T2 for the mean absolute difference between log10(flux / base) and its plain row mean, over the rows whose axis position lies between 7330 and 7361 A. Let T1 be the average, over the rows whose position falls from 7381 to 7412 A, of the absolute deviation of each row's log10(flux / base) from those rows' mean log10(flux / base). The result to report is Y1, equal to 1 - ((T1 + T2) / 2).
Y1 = 0.982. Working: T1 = 0.016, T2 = 0.0208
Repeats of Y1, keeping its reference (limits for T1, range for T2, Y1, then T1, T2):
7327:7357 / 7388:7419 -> 0.978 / 0.022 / 0.0214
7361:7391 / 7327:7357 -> 0.984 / 0.010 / 0.0217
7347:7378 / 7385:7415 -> 0.985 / 0.013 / 0.0163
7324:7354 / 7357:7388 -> 0.984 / 0.022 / 0.0109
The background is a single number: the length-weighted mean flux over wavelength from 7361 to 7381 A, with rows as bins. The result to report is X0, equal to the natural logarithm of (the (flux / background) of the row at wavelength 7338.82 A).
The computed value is -0.029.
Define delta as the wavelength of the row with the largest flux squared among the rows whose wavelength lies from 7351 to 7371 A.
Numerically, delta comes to 7369.30 A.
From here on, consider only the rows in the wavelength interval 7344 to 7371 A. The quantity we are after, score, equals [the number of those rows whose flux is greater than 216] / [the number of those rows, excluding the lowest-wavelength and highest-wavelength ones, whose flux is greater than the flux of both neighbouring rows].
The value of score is 2.5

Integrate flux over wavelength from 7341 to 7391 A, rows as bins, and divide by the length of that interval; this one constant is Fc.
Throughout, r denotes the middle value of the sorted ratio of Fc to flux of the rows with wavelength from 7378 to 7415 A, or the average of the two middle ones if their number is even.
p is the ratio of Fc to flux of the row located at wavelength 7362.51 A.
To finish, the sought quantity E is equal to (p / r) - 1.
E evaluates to -0.04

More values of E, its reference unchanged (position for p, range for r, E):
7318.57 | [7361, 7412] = -0.01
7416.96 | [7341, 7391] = 0.13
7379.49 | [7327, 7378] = -0.06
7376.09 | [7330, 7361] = -0.06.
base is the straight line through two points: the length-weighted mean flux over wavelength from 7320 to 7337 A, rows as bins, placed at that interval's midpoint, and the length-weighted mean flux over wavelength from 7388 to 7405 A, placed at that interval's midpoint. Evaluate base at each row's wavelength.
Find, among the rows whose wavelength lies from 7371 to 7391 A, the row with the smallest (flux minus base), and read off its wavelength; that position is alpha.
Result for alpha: 7386.29 A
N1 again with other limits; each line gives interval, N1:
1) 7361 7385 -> 223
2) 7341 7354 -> 211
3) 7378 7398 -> 219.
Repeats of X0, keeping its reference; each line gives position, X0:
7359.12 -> -0.042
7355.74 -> -0.081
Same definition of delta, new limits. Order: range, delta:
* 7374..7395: 7379.49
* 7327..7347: 7332.06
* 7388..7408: 7403.31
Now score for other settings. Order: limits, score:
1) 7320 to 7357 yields 1.0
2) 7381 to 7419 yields 1.7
